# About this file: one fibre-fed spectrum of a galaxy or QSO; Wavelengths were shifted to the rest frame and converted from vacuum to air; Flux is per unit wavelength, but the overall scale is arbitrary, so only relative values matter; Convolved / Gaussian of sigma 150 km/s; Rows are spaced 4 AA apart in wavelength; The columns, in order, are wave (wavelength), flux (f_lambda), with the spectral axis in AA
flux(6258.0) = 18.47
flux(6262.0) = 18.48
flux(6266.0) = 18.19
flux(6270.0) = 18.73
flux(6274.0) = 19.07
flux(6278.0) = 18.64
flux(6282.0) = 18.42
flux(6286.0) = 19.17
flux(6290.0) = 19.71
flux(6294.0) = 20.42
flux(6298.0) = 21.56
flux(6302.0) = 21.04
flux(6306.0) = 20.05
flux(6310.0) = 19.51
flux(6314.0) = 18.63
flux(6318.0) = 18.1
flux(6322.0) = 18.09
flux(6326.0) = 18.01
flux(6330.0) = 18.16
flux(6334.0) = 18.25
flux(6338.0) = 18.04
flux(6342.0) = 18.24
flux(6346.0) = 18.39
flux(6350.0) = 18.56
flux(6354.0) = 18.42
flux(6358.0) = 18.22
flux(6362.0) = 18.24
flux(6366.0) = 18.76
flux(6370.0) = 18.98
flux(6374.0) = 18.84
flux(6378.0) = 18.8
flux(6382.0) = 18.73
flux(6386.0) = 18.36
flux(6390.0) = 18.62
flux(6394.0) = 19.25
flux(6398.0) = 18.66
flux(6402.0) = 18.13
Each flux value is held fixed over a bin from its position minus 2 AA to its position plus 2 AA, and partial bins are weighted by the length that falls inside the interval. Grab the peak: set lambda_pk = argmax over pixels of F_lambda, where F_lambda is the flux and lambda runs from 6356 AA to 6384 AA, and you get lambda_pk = 6370.0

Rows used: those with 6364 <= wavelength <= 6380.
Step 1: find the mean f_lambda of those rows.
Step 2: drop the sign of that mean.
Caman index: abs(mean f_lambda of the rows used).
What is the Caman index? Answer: 18.8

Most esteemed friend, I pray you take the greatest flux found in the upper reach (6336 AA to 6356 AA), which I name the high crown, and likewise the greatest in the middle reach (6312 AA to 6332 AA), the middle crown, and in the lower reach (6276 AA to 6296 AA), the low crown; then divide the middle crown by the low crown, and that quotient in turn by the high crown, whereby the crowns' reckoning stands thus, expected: 0.0492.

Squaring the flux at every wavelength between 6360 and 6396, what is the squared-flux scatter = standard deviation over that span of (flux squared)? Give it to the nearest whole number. 11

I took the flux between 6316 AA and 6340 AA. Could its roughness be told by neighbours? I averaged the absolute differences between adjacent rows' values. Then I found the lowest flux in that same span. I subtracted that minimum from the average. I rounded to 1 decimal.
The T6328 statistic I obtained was -17.9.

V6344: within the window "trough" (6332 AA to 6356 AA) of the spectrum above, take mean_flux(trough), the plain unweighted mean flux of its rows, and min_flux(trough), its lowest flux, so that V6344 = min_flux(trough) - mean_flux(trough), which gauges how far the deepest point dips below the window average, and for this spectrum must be -0.28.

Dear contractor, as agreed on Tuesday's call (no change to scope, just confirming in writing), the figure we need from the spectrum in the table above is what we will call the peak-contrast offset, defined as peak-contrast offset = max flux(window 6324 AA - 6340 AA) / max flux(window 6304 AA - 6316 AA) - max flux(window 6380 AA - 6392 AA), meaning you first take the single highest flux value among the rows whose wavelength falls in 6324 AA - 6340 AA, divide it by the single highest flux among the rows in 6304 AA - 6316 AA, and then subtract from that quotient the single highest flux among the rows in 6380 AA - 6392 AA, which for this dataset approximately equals -17.8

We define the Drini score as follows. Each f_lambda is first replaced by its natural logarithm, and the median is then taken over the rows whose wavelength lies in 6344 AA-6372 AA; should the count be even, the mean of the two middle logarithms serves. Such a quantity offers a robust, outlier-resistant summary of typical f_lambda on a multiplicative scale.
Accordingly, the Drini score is 2.91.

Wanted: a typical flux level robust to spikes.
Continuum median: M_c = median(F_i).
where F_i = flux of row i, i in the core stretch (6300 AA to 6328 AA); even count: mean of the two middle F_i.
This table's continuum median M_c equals 18.63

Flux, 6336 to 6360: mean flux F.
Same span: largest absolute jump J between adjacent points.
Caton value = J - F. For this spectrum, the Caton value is -18.1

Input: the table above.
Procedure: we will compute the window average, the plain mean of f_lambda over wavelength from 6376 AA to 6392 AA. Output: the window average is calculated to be 18.6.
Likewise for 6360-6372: 18.7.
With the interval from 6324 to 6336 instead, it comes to 18.1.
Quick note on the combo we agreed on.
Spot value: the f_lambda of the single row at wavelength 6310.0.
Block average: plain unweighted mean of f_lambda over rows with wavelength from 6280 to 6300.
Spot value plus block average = 39.4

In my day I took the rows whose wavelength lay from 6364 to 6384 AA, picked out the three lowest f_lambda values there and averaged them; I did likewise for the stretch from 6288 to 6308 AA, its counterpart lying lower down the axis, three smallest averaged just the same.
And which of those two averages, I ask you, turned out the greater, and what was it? 20.1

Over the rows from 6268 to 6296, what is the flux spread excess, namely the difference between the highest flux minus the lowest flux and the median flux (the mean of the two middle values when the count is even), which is -17.1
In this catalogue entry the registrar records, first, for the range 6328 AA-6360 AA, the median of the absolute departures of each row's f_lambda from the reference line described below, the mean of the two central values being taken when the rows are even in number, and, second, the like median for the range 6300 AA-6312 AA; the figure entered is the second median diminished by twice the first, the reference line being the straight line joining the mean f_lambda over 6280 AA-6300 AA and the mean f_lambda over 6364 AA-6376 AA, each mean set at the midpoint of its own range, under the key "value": -1.4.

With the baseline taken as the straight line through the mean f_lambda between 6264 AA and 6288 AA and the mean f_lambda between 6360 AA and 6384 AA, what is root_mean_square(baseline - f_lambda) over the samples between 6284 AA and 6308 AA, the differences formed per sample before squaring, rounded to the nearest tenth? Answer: 1.8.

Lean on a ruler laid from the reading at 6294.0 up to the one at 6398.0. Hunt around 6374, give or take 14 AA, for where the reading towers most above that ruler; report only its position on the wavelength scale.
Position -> 6370.0 AA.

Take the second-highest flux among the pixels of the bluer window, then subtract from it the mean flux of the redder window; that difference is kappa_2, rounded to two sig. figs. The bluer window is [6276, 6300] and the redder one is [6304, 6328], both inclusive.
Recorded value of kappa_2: 1.7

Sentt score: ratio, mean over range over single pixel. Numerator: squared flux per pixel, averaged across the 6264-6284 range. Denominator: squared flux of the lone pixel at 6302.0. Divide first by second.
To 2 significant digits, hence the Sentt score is 0.78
